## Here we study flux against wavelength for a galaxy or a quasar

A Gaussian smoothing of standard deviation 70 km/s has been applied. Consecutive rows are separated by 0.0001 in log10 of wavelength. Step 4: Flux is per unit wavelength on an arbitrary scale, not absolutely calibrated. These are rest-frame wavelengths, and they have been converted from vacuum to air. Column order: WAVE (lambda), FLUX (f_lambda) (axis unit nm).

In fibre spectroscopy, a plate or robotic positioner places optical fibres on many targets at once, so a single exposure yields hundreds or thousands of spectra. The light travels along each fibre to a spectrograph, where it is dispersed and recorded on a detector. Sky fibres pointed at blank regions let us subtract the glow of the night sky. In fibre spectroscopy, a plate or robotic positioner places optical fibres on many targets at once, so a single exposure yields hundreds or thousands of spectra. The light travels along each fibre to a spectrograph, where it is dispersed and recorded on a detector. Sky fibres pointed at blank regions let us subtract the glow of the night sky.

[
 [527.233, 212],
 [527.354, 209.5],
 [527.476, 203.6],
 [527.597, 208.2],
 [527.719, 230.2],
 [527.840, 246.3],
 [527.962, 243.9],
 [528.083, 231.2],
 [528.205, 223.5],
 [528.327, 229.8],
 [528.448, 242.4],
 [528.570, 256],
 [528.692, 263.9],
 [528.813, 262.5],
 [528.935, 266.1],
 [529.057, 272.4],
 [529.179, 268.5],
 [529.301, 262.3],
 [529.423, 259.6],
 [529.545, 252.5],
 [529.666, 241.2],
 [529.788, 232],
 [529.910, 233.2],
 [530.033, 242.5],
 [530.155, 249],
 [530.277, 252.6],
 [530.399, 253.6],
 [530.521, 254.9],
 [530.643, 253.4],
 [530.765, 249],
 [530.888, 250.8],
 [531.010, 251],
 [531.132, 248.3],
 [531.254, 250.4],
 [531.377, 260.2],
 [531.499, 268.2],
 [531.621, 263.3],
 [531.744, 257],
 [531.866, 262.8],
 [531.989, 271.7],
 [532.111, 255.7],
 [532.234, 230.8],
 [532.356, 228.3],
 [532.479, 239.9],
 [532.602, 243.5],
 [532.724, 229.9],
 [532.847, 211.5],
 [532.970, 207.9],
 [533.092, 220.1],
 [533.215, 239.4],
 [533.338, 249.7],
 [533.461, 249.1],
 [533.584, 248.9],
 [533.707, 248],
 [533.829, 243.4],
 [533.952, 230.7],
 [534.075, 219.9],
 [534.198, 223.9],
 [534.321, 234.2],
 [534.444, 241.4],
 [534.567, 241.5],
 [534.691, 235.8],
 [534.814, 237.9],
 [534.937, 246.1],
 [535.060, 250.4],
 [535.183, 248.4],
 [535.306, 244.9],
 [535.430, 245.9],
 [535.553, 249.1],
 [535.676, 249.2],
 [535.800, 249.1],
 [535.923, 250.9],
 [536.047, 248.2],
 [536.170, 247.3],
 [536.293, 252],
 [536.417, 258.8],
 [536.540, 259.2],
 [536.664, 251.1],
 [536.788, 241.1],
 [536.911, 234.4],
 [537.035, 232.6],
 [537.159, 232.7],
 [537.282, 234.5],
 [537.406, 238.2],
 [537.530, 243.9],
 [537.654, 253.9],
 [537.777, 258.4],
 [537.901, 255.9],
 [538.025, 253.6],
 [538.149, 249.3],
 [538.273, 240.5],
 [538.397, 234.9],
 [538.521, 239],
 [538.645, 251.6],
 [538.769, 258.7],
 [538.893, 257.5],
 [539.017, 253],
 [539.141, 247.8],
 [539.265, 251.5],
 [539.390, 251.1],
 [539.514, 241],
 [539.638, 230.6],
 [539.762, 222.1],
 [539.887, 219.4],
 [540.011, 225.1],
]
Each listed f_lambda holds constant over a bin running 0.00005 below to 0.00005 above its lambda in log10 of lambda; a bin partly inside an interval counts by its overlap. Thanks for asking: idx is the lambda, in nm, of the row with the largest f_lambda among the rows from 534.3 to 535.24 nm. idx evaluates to 535.060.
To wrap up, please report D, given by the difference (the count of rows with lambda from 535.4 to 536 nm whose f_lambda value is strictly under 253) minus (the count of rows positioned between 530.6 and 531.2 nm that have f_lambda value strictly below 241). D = 5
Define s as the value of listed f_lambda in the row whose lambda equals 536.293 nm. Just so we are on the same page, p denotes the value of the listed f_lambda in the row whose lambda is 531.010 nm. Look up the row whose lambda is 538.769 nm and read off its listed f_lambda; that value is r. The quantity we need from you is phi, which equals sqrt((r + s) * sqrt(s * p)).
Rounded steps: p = 251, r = 258.7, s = 252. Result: 358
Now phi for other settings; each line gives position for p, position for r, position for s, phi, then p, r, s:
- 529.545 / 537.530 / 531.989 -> 367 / 252.5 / 243.9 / 271.7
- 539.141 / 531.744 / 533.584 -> 354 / 247.8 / 257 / 248.9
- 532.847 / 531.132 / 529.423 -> 345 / 211.5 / 248.3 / 259.6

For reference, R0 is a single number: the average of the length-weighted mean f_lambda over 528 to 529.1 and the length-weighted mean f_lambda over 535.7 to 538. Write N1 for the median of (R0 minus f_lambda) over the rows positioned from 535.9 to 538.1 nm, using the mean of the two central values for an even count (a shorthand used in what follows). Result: -1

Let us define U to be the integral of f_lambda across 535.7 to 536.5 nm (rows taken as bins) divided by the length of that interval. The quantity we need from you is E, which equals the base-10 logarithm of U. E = 2.40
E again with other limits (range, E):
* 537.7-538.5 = 2.40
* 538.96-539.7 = 2.39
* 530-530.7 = 2.40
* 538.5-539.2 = 2.40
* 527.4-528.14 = 2.36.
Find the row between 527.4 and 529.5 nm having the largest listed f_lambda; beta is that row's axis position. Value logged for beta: 529.057 nm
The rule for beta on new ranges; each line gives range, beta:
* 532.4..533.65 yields 533.338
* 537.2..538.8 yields 538.769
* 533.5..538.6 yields 536.540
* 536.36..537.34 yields 536.540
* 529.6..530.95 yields 530.521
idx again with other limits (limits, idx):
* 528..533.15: 529.057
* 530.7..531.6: 531.499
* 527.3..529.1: 529.057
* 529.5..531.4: 531.377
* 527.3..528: 527.840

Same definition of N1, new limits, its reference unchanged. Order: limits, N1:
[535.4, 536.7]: -1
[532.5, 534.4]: 14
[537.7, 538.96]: -4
